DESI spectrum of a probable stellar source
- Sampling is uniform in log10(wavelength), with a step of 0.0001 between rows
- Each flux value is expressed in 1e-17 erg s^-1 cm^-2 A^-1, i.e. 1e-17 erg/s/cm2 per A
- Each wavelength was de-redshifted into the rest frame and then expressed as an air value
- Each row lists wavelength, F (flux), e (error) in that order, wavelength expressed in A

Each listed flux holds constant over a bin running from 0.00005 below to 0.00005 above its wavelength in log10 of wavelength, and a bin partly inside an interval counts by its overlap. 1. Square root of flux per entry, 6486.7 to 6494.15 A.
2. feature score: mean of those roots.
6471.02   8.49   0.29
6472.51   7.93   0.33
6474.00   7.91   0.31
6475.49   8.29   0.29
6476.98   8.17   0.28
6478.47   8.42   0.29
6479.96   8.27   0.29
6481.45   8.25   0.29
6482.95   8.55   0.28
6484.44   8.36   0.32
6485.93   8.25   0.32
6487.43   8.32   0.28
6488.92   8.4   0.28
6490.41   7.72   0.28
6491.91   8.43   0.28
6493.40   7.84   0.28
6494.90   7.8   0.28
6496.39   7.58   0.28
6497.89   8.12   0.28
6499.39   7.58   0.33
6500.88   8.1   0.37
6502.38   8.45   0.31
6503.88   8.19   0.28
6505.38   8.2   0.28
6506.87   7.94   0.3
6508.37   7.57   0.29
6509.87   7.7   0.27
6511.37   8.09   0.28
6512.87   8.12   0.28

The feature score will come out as 2.85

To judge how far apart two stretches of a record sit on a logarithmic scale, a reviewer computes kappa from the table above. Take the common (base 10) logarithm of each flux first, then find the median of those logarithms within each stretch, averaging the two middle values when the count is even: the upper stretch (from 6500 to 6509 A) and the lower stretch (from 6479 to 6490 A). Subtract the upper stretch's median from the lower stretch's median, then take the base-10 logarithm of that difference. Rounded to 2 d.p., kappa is -2.03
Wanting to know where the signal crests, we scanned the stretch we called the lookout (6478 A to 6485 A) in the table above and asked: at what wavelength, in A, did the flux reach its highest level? 6482.95 A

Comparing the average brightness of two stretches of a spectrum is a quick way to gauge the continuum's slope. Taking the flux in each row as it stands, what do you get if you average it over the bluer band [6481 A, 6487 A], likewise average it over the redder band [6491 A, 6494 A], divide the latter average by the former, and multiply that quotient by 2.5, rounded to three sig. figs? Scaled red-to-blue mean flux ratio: 2.43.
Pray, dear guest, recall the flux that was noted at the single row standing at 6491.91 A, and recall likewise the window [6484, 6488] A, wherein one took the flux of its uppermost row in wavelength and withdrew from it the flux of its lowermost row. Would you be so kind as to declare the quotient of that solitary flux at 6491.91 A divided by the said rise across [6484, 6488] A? -211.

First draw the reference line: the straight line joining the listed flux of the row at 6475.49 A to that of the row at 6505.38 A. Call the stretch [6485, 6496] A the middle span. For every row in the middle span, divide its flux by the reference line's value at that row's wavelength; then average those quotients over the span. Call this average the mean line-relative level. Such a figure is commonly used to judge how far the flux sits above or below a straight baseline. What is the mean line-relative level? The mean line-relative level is 0.98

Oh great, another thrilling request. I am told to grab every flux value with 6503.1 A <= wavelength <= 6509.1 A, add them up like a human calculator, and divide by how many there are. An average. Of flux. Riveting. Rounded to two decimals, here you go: 7.98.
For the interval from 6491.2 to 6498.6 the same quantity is 7.95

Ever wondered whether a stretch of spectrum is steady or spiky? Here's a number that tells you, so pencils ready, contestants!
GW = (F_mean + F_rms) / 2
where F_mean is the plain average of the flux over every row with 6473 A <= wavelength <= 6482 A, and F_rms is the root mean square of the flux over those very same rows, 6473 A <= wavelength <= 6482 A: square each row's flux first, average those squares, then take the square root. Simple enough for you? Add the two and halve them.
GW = 8.2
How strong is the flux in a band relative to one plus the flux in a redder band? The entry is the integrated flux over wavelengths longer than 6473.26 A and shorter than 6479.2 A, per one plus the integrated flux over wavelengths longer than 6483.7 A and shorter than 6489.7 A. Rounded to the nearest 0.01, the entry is 0.96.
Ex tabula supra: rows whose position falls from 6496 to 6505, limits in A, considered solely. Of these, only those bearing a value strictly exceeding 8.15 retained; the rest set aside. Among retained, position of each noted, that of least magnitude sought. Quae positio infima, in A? 6502.38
